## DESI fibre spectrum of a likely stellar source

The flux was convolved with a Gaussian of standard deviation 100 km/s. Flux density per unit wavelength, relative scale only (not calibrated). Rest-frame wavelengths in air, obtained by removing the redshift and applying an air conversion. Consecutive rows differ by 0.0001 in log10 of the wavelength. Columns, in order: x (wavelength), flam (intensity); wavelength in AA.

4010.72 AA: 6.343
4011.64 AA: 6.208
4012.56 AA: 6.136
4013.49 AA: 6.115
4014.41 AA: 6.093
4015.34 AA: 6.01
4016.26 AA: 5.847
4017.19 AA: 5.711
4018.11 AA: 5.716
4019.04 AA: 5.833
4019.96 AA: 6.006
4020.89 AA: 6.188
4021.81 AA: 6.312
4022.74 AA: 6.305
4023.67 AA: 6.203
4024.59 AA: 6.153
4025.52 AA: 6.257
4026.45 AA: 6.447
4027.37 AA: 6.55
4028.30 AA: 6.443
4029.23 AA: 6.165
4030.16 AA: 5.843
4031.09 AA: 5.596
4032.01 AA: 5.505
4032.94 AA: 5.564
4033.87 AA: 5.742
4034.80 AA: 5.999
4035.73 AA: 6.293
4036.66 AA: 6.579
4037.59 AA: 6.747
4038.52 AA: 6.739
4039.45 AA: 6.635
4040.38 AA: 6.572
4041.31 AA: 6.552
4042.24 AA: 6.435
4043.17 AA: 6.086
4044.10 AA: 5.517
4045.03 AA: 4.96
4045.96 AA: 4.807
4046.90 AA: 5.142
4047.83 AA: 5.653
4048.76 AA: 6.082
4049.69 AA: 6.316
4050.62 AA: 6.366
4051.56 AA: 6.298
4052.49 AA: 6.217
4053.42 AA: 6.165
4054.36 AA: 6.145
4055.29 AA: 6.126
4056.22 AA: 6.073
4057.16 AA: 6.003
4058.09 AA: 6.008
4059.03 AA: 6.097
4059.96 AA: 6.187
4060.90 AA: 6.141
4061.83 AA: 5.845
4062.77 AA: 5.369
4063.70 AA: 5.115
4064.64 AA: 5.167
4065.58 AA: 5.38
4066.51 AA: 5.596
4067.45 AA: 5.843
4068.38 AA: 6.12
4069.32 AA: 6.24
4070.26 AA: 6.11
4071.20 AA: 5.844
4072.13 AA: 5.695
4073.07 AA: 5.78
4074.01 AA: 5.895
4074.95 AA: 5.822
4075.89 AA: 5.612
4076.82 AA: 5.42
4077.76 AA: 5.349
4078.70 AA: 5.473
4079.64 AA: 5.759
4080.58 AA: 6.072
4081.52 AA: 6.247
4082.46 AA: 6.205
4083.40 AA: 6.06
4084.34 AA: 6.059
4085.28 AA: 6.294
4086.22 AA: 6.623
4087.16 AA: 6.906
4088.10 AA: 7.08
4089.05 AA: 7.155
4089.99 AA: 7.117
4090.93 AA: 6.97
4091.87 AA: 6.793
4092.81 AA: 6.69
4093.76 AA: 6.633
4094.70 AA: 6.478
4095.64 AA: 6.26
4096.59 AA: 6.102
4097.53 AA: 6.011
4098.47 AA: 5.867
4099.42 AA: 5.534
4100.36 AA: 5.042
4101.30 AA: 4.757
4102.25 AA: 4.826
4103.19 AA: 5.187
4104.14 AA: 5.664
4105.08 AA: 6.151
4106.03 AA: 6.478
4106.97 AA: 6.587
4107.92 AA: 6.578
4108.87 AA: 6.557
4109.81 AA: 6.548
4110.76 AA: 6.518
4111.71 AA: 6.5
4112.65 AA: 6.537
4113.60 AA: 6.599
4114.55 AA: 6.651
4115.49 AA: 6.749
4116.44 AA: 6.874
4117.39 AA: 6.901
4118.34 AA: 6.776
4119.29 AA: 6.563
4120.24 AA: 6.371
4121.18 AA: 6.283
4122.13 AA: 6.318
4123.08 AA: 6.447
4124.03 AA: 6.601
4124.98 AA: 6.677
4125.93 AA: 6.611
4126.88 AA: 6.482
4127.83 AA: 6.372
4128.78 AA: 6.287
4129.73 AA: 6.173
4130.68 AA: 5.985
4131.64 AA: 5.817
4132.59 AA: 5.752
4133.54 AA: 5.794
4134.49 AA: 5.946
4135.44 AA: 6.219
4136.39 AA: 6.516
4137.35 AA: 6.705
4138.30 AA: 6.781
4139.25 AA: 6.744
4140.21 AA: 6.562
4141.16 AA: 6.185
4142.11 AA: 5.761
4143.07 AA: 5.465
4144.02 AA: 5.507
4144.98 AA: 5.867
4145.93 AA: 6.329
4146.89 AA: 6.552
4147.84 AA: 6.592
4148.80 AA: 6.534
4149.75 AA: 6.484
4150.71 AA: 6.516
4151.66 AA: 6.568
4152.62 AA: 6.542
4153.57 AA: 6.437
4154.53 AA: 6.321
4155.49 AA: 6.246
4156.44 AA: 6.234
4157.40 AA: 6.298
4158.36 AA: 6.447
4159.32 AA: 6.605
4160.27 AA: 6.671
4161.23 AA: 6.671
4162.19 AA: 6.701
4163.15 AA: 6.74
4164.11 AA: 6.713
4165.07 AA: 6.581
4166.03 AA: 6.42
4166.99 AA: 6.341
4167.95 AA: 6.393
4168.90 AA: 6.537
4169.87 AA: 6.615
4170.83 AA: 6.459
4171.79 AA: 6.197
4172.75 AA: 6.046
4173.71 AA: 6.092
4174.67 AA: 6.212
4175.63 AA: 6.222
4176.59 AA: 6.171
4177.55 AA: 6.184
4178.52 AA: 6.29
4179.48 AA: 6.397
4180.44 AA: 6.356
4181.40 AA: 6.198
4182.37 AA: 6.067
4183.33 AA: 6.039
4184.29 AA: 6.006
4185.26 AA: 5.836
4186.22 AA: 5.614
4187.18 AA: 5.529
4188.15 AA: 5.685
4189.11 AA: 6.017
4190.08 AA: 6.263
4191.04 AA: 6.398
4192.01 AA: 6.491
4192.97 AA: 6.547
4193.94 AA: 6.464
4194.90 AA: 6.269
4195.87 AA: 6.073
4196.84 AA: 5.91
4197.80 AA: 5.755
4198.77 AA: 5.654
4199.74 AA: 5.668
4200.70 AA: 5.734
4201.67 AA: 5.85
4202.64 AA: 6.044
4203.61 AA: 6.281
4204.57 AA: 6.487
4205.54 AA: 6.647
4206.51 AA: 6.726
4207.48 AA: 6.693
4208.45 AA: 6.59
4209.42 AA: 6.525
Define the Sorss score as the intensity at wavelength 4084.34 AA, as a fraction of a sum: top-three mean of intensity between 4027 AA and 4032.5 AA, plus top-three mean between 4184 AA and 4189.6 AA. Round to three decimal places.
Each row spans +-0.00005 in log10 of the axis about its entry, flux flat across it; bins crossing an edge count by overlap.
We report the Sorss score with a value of 0.491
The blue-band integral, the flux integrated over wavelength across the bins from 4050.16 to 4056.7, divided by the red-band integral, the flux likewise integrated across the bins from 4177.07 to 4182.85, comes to 1.1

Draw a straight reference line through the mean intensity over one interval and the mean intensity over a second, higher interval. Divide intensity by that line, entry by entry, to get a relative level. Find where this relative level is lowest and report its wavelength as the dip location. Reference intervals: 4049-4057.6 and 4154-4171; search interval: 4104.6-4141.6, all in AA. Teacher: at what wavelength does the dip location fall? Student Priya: 4132.59 AA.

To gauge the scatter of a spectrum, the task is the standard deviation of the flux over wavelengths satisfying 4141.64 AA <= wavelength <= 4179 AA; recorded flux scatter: 0.30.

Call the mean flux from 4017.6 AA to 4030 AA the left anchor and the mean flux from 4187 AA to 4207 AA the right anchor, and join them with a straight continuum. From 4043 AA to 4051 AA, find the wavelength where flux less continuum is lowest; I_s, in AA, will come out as 4045.96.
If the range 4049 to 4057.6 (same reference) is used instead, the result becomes 4057.16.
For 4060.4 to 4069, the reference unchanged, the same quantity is 4063.70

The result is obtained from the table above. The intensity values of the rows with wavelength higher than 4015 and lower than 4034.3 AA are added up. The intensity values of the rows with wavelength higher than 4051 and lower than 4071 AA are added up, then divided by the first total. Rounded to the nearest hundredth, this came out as 0.98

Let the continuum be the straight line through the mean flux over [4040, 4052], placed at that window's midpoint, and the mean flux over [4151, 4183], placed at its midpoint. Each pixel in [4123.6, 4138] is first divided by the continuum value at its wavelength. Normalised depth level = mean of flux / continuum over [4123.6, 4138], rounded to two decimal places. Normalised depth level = 1.00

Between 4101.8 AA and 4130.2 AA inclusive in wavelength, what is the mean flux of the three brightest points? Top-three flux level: 6.9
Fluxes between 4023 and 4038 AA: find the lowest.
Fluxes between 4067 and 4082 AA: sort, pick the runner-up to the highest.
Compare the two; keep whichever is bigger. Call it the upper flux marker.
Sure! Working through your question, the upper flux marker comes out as 6.24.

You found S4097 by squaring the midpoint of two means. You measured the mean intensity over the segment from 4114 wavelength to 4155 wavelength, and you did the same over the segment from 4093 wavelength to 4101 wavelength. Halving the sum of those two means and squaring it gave 38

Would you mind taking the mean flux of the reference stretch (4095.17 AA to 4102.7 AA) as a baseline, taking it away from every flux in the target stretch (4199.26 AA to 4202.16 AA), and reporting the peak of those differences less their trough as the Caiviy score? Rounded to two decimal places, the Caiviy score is 0.18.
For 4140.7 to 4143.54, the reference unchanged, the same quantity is 0.72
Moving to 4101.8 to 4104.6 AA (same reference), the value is 0.84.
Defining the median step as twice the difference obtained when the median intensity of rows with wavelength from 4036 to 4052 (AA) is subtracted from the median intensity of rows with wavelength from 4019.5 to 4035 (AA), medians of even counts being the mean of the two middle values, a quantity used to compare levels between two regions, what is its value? -0.30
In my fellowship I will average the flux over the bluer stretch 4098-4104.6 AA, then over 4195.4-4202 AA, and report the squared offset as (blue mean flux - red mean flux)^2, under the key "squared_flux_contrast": 0.29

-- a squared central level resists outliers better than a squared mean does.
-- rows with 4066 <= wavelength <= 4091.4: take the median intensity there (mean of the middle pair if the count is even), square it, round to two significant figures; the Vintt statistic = 37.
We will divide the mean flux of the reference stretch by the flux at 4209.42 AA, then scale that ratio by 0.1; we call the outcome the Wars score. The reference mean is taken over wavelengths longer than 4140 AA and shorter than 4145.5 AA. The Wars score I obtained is 0.090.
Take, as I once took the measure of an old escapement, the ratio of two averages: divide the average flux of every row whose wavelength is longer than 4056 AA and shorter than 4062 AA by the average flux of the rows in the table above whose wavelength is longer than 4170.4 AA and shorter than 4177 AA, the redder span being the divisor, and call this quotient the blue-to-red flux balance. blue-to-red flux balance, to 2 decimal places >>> 0.98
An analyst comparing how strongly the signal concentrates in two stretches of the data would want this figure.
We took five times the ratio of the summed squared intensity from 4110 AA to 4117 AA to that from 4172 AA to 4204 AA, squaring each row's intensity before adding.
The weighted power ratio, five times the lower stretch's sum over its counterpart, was 1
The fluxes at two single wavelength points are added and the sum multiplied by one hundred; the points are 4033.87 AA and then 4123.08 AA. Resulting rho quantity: 1219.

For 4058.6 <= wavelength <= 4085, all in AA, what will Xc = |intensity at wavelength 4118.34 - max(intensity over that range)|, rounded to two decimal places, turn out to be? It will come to 0.53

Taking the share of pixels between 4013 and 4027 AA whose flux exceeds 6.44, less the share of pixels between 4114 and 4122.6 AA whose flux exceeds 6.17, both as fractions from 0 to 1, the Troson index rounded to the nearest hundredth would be -0.93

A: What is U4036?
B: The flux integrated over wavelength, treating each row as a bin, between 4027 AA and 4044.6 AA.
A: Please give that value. 109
